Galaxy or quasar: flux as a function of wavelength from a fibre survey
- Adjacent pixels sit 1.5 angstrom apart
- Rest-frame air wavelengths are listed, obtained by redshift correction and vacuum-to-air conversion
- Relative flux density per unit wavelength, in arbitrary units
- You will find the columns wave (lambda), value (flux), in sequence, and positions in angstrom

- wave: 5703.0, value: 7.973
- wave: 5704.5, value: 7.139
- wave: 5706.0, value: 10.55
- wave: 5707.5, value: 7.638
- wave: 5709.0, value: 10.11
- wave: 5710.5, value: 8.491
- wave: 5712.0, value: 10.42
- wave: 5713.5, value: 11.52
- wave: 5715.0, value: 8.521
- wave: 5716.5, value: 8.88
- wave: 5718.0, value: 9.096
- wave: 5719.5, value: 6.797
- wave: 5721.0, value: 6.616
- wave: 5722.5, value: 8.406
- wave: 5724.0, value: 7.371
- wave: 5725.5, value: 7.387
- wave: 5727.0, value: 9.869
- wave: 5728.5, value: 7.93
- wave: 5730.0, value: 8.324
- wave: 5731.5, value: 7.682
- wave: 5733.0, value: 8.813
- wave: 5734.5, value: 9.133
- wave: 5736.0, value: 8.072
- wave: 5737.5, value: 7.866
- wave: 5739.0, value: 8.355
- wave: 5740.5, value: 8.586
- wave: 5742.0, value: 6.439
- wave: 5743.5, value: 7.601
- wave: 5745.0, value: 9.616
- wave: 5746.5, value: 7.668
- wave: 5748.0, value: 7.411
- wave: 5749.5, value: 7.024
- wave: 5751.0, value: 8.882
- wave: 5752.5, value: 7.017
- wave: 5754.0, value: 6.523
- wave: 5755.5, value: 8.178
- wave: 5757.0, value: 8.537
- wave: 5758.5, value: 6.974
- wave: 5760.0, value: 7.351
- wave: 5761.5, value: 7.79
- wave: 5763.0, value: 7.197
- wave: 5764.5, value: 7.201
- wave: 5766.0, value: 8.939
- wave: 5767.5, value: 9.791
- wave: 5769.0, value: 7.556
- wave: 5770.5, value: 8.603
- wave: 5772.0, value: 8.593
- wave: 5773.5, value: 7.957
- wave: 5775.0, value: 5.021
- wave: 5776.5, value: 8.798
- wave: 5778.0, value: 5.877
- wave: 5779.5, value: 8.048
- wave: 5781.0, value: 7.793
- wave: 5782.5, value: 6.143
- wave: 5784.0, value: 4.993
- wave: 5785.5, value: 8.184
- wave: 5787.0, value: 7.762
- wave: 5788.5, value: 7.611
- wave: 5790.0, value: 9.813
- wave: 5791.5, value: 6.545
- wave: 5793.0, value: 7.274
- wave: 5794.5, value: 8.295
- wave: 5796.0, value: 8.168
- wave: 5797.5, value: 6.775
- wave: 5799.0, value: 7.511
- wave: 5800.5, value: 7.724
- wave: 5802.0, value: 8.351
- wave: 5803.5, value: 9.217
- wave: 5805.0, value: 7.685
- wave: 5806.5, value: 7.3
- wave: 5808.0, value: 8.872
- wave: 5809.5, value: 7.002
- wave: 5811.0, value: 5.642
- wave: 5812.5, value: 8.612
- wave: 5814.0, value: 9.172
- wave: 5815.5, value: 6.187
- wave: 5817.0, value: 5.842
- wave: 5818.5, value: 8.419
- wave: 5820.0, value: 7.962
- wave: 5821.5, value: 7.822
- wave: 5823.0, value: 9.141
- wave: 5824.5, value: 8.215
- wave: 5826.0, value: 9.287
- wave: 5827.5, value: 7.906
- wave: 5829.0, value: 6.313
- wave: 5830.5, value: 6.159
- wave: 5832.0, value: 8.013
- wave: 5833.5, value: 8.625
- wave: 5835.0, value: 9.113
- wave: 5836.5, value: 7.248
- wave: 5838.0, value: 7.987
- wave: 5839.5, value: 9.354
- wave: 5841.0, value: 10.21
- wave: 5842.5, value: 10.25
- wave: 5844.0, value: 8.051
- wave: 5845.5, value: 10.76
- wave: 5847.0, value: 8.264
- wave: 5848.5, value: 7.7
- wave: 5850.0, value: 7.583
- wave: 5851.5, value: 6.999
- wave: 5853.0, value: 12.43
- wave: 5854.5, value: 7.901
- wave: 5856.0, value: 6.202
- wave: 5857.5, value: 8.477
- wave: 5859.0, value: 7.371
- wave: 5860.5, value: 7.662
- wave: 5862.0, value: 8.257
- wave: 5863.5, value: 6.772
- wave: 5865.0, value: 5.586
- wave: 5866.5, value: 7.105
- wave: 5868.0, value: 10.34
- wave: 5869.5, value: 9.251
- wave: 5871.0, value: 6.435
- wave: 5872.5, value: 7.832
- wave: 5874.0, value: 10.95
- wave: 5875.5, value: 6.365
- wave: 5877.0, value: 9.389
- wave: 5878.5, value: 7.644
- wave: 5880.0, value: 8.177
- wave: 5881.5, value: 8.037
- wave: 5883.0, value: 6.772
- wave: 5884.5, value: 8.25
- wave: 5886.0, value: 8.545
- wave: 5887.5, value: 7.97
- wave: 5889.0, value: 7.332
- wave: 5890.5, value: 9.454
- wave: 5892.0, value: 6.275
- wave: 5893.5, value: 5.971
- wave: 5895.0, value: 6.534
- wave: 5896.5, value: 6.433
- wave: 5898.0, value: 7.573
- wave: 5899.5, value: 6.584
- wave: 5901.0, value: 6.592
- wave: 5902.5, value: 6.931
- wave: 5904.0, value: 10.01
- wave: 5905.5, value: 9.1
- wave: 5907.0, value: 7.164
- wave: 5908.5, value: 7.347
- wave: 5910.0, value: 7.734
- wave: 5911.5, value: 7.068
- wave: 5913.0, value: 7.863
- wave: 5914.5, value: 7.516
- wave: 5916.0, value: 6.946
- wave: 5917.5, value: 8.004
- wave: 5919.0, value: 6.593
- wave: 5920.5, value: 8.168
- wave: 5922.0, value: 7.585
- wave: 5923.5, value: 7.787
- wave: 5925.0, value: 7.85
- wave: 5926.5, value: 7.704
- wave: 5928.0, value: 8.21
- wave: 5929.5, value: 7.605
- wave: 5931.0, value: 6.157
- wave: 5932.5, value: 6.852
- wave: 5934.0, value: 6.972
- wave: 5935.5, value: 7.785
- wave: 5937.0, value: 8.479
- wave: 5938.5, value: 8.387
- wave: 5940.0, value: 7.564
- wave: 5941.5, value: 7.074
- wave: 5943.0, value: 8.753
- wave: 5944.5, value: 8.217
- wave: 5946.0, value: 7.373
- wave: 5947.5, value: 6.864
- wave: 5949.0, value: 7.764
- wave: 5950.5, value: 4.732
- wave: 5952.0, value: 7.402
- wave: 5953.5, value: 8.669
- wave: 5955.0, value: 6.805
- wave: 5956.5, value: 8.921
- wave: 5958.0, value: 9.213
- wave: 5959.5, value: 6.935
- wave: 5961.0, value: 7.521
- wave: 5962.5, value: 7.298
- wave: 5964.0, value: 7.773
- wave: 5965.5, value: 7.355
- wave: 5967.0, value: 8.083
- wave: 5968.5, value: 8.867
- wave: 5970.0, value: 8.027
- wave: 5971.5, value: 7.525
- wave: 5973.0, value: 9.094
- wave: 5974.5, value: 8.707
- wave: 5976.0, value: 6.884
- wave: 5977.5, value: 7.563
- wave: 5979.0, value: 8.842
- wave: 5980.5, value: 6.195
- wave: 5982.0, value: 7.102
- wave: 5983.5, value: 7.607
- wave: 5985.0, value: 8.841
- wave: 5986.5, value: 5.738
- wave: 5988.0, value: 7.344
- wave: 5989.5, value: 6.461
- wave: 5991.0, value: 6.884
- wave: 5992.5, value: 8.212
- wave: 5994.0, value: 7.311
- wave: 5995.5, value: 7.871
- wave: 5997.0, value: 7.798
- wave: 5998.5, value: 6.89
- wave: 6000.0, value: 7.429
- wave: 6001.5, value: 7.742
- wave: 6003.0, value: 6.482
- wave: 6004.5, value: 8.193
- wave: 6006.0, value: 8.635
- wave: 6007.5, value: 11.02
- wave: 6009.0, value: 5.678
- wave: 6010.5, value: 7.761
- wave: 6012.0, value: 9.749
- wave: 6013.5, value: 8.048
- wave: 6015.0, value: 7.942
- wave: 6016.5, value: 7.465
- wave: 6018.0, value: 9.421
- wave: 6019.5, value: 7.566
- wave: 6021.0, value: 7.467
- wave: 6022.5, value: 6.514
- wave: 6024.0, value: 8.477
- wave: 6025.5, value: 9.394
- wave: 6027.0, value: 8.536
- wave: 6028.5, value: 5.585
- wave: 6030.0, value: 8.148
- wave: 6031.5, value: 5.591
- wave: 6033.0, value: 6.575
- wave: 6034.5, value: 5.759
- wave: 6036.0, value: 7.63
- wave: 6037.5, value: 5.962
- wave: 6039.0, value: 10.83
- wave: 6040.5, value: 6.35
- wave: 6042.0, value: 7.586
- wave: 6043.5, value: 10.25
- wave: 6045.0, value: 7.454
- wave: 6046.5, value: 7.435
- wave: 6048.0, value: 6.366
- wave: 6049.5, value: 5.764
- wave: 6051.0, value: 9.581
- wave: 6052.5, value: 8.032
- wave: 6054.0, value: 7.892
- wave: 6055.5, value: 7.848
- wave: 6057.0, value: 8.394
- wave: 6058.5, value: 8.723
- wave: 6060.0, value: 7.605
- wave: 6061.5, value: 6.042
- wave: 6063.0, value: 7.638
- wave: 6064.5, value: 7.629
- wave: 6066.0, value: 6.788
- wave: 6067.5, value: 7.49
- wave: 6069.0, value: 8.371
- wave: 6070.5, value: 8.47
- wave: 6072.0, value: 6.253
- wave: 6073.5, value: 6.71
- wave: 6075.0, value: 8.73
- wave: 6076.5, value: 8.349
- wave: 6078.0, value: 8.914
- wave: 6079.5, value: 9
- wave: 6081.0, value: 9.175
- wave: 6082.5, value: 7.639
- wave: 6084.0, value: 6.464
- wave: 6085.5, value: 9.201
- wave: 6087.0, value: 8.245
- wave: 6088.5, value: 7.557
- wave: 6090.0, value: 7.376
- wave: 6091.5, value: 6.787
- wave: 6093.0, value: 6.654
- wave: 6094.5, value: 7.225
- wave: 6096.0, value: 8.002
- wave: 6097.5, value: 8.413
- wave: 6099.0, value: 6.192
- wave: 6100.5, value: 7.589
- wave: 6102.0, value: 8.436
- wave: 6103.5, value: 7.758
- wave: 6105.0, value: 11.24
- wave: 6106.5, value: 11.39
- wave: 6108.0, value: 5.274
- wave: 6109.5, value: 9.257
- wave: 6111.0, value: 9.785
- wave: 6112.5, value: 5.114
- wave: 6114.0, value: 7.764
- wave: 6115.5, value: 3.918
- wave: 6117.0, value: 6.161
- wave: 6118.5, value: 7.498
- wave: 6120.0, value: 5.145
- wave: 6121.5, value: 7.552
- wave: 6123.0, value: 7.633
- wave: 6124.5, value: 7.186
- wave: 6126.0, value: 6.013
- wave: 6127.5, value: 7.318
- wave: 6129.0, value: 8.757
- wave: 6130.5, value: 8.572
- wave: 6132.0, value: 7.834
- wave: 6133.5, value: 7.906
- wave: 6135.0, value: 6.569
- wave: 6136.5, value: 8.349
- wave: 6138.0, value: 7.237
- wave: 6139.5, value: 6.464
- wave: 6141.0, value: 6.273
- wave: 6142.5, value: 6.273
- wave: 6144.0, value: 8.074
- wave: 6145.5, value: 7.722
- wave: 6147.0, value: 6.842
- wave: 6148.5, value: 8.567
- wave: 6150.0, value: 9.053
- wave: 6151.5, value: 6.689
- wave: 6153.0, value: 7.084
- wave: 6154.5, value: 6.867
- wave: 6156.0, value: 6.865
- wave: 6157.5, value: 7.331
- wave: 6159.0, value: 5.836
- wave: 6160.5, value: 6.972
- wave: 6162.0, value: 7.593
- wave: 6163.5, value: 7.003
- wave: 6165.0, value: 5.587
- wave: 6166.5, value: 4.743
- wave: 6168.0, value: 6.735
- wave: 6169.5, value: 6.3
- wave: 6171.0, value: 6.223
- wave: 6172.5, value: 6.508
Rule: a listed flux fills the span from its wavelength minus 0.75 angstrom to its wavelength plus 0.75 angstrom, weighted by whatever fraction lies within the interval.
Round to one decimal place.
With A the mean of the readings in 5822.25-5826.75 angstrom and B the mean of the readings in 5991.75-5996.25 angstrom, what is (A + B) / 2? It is 8.3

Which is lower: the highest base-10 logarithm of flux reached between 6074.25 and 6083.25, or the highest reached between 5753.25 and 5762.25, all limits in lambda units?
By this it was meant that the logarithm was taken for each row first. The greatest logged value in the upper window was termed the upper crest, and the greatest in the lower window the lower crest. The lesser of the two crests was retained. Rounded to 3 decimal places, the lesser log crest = 0.931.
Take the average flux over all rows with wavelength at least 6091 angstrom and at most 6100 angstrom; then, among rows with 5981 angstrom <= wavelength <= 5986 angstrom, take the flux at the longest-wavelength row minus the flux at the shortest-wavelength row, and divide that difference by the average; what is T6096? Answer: 0.24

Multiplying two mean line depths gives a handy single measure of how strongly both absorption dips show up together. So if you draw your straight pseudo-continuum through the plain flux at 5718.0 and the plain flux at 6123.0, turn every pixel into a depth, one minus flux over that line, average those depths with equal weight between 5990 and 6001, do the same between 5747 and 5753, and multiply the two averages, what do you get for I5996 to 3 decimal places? 0.012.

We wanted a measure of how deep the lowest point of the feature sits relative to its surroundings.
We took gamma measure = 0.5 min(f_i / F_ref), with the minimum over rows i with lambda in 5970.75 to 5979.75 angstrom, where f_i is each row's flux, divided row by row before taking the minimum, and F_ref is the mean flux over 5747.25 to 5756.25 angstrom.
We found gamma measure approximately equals 0.46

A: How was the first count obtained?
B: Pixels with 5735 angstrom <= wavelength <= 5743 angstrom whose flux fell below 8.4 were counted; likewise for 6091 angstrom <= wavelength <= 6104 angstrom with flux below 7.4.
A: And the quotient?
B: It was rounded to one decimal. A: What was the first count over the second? 1.0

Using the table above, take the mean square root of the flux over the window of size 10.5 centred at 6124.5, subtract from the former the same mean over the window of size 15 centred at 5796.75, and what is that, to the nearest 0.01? -0.16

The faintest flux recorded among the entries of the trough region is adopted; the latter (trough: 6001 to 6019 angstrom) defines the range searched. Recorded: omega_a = 5.678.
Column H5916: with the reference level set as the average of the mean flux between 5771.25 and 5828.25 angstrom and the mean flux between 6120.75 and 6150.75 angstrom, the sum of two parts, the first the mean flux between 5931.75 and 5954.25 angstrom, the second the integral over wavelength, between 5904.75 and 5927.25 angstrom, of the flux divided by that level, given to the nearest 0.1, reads 30.1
